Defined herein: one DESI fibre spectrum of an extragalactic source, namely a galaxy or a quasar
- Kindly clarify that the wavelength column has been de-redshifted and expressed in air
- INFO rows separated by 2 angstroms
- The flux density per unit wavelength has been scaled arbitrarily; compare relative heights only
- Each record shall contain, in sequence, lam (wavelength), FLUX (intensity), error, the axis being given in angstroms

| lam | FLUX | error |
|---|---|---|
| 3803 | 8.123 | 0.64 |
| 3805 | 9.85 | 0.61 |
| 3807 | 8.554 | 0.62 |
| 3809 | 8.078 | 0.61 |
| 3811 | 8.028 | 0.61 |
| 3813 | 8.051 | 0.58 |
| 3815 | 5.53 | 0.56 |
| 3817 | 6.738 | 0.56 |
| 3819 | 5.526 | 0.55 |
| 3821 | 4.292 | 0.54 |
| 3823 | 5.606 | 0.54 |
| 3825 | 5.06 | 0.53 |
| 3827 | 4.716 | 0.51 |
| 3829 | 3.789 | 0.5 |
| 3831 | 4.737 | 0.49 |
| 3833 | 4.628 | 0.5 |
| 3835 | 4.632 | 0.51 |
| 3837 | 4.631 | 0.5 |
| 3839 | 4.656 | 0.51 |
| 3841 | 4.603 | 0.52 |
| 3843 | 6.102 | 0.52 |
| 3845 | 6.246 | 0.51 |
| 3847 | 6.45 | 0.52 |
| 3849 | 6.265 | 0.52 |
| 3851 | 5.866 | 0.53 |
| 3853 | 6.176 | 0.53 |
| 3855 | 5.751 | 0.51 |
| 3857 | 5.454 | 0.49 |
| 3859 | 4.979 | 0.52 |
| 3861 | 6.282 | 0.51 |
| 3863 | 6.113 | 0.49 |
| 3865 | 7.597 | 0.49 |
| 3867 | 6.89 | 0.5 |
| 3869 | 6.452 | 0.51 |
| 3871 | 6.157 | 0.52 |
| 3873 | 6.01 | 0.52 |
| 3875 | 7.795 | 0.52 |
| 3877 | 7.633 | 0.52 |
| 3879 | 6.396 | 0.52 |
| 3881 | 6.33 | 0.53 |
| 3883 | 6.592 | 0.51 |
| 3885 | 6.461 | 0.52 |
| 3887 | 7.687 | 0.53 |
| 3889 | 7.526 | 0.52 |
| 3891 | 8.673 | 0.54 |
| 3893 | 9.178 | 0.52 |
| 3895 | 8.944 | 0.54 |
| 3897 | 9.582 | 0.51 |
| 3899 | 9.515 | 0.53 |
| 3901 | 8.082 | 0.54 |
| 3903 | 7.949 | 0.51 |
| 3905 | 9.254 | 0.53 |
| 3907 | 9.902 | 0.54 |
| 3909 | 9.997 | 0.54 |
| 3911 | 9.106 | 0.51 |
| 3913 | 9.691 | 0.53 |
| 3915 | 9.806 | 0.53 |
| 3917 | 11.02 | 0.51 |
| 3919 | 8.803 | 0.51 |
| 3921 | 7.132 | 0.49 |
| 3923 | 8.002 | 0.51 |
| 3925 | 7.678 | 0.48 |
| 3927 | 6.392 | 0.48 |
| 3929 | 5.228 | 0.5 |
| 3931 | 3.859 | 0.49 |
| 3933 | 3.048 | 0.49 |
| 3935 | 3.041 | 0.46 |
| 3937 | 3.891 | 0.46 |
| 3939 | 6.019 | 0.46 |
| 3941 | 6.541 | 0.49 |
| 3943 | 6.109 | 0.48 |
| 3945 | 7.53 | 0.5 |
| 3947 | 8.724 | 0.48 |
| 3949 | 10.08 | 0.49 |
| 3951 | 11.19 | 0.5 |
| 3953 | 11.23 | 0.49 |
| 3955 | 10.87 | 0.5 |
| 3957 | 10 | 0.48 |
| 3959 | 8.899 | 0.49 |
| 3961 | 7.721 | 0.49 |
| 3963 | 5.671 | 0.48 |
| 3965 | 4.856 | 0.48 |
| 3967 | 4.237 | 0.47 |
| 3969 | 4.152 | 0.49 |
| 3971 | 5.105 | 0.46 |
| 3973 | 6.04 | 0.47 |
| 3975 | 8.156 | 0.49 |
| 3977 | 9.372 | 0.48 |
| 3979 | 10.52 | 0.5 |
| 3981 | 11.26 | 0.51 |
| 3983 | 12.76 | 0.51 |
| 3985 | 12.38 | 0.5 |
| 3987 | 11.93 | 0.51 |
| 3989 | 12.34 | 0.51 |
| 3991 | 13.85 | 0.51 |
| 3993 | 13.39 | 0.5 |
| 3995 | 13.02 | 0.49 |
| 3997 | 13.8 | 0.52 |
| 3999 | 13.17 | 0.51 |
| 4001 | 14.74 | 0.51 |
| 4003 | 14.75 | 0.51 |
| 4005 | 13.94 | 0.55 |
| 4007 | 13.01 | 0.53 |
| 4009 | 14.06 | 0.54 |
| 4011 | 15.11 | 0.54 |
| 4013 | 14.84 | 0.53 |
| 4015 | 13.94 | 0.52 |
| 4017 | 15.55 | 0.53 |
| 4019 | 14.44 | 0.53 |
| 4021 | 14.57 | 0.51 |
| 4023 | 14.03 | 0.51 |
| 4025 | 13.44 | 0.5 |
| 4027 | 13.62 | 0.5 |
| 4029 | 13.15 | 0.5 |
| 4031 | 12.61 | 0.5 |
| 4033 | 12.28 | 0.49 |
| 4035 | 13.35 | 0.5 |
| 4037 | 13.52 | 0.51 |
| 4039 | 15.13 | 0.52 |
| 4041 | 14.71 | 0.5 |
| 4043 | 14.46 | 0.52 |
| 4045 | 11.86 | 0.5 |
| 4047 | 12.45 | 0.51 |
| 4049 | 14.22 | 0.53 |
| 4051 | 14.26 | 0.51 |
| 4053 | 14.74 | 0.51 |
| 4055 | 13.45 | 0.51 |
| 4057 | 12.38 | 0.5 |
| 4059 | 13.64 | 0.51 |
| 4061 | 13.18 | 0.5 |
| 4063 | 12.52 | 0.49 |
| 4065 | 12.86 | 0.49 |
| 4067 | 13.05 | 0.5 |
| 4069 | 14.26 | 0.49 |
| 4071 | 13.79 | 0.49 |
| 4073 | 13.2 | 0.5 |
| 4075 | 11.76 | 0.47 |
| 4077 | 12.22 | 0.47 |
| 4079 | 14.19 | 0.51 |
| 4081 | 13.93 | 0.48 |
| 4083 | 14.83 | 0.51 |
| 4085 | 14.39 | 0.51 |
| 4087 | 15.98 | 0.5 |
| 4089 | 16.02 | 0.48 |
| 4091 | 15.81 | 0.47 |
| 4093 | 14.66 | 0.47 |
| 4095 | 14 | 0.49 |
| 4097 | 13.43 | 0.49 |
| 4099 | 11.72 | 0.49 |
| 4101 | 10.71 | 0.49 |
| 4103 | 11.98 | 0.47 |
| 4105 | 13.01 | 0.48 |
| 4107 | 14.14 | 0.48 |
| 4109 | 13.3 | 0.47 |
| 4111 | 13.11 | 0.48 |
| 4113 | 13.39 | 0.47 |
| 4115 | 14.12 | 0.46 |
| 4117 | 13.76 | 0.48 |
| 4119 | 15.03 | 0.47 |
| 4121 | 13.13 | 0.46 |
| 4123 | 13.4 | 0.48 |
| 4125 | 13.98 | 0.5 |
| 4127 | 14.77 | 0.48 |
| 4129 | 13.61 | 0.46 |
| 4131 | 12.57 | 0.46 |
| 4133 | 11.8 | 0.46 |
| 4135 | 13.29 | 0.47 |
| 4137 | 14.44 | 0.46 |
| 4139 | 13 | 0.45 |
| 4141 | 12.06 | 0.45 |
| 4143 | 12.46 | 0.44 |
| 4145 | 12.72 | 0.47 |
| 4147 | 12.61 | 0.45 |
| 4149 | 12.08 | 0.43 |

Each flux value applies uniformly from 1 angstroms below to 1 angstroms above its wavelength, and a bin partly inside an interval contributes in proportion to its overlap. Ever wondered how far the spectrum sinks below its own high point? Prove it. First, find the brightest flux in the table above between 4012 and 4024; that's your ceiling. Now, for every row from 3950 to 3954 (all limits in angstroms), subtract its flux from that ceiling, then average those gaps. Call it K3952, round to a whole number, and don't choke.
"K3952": 4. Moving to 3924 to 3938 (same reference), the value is 11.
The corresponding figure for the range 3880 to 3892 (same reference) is 8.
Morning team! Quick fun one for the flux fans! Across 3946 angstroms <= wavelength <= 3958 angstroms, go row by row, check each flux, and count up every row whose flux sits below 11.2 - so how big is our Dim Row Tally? 5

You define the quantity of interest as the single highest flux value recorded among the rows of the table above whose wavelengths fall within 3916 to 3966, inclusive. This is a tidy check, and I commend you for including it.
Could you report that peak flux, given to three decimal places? 11.230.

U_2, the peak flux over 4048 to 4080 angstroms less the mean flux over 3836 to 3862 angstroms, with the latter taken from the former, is 9.1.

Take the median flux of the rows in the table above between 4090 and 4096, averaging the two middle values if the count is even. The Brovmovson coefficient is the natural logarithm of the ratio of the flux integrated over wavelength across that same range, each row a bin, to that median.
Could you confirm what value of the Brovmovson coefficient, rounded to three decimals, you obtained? 1.803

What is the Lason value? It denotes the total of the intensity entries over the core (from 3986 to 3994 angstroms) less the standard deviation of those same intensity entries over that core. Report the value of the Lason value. 51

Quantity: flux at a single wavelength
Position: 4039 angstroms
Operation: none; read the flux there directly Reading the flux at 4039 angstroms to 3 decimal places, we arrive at 15.130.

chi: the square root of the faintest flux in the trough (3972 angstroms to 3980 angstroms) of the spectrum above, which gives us 2.46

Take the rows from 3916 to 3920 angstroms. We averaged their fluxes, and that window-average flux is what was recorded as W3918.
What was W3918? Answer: 9.9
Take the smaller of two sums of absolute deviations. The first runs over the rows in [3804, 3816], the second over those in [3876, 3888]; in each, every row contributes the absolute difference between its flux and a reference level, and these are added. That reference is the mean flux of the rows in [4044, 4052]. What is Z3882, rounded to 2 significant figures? 31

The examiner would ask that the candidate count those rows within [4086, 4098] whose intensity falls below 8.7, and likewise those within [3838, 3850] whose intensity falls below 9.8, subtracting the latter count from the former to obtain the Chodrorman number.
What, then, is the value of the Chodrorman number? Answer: -6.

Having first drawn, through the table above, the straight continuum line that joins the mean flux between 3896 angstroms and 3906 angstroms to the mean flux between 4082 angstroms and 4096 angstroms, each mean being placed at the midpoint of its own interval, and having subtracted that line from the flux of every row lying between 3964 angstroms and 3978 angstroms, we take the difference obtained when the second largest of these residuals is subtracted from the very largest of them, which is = 1.15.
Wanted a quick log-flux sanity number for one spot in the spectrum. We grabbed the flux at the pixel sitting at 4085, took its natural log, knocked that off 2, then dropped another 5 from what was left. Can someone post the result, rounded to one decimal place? -5.7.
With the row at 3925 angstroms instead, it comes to -5.0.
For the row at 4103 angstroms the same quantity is -5.5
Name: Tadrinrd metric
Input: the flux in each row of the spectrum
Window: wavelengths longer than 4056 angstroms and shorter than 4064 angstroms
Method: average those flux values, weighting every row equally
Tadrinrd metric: 12.9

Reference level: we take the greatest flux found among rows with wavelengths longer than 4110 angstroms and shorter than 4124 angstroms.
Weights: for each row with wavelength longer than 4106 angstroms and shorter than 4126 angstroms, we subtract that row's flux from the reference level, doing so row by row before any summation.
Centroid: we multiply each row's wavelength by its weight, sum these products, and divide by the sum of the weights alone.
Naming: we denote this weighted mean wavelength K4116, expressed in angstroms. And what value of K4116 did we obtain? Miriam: 4115.7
